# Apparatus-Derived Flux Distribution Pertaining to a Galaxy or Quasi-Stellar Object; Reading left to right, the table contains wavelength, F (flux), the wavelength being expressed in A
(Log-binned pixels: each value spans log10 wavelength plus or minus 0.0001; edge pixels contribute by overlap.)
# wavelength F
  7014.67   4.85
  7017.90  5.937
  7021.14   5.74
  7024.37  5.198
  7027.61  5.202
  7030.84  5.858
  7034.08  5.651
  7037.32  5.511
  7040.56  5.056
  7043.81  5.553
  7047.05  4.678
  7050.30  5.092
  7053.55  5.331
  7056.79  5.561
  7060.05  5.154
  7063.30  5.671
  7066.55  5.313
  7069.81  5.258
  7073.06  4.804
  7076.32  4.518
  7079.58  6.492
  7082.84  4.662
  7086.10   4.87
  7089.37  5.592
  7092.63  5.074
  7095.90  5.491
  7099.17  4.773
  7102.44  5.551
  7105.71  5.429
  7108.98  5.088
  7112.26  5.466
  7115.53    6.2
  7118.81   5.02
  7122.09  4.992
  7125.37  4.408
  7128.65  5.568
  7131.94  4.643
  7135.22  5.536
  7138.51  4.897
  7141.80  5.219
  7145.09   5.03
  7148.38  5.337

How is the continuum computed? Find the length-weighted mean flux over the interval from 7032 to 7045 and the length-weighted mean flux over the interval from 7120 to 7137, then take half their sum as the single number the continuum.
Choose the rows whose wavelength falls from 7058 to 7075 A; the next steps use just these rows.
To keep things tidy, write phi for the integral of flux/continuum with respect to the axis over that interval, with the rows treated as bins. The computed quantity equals 17.0 A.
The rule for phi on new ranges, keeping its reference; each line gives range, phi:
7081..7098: 16.7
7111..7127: 15.9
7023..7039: 16.8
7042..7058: 16.0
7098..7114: 16.1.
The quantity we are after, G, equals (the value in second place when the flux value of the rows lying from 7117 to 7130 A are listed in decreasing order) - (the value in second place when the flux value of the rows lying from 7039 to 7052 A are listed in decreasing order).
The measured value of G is -0.07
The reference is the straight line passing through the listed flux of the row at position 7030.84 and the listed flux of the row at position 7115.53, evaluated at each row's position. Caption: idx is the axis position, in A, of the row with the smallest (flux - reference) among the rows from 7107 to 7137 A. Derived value 7125.37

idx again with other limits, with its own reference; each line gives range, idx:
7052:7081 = 7076.32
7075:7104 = 7076.32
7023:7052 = 7047.05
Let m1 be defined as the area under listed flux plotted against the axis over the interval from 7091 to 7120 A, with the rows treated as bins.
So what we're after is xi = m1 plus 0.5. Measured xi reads 156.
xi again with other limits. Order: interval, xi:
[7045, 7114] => 362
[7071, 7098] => 140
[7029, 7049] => 108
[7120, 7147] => 137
